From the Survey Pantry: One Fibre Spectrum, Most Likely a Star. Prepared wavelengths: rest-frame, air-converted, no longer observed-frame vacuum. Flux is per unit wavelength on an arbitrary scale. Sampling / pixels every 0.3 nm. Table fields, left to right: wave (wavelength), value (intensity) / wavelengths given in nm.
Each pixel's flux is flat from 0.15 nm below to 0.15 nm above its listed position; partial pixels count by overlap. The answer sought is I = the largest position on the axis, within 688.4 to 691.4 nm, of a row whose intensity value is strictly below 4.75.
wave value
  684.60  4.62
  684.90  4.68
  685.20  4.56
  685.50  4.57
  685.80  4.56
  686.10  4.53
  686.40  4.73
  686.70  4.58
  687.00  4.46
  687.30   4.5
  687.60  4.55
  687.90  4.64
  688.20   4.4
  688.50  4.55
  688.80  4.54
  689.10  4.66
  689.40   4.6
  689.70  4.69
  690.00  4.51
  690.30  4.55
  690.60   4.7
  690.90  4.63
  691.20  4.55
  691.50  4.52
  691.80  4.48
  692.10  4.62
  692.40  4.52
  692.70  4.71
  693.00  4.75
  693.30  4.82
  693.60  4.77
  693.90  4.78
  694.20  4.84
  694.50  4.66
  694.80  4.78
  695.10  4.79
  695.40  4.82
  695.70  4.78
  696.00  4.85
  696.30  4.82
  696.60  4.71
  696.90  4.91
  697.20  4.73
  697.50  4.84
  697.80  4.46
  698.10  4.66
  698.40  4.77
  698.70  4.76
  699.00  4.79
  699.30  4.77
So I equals 691.20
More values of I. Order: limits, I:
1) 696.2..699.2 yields 698.10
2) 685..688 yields 687.90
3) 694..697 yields 696.60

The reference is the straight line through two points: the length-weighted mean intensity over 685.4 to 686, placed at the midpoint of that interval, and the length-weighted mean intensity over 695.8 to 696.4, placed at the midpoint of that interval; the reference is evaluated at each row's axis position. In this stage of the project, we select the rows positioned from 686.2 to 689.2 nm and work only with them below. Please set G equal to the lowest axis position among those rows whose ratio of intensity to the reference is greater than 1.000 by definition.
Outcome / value 686.40 nm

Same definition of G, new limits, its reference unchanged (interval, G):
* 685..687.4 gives 685.20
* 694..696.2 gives 694.20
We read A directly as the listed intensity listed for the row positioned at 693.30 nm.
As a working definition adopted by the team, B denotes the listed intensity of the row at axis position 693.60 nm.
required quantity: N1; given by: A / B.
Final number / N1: 1.01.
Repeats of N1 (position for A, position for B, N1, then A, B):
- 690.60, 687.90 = 1.01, 4.7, 4.64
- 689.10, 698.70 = 0.98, 4.66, 4.76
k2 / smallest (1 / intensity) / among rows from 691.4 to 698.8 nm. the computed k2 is 0.204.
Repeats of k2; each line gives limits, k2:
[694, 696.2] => 0.206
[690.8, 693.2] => 0.211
